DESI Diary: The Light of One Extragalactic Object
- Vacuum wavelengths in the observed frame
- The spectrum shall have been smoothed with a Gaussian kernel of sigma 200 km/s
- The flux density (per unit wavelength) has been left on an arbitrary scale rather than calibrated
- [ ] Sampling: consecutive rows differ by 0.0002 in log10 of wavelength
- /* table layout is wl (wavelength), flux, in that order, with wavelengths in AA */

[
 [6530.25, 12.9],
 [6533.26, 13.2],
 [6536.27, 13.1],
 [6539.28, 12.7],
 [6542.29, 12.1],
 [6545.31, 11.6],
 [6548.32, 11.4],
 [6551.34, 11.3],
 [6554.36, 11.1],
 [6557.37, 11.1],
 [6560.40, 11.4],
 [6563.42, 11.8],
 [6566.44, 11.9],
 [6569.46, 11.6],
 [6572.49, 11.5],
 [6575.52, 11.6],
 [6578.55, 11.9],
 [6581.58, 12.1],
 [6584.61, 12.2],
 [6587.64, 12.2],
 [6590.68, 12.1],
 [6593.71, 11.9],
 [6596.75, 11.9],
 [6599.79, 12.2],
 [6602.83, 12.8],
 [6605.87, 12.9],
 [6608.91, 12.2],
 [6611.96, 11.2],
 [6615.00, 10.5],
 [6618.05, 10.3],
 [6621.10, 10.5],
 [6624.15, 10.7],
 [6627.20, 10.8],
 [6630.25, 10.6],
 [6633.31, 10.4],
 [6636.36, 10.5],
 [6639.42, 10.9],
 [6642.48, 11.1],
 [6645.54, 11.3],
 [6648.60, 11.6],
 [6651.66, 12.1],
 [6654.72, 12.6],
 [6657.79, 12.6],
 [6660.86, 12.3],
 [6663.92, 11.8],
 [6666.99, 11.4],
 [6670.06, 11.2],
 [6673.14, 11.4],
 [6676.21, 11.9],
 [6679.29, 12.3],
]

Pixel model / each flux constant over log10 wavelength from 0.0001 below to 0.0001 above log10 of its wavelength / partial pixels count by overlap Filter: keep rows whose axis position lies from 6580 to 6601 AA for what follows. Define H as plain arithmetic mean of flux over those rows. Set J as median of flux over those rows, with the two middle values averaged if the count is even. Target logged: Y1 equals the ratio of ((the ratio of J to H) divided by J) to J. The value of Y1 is 0.0068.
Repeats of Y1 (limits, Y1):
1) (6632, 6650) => 0.0083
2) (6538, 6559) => 0.0076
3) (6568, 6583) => 0.0073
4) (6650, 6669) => 0.0068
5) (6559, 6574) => 0.0074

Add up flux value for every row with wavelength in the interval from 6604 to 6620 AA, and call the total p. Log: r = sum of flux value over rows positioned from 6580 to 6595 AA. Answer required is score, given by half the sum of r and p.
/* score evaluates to 58.8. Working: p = 57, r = 60.5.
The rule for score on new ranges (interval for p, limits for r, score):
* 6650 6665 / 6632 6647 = 57.8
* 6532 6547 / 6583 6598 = 61.5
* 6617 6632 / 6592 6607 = 57.3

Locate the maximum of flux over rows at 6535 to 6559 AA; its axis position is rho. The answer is 6536.27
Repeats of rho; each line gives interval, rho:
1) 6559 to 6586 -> 6584.61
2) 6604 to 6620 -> 6605.87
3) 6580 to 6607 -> 6605.87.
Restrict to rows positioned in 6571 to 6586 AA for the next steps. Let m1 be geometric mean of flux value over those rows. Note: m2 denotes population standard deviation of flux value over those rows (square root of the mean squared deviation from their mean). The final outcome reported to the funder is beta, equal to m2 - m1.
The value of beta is -11.6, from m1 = 11.9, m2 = 0.27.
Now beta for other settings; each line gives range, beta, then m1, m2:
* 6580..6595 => -12.0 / 12.1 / 0.11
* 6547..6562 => -11.1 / 11.3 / 0.14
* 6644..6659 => -11.5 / 12.0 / 0.52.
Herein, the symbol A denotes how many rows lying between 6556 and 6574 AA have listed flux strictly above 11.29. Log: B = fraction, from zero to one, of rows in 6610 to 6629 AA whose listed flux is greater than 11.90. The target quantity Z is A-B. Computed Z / 5.0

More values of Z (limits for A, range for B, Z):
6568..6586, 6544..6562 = 6.0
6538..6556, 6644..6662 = 4.3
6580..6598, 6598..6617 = 5.3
